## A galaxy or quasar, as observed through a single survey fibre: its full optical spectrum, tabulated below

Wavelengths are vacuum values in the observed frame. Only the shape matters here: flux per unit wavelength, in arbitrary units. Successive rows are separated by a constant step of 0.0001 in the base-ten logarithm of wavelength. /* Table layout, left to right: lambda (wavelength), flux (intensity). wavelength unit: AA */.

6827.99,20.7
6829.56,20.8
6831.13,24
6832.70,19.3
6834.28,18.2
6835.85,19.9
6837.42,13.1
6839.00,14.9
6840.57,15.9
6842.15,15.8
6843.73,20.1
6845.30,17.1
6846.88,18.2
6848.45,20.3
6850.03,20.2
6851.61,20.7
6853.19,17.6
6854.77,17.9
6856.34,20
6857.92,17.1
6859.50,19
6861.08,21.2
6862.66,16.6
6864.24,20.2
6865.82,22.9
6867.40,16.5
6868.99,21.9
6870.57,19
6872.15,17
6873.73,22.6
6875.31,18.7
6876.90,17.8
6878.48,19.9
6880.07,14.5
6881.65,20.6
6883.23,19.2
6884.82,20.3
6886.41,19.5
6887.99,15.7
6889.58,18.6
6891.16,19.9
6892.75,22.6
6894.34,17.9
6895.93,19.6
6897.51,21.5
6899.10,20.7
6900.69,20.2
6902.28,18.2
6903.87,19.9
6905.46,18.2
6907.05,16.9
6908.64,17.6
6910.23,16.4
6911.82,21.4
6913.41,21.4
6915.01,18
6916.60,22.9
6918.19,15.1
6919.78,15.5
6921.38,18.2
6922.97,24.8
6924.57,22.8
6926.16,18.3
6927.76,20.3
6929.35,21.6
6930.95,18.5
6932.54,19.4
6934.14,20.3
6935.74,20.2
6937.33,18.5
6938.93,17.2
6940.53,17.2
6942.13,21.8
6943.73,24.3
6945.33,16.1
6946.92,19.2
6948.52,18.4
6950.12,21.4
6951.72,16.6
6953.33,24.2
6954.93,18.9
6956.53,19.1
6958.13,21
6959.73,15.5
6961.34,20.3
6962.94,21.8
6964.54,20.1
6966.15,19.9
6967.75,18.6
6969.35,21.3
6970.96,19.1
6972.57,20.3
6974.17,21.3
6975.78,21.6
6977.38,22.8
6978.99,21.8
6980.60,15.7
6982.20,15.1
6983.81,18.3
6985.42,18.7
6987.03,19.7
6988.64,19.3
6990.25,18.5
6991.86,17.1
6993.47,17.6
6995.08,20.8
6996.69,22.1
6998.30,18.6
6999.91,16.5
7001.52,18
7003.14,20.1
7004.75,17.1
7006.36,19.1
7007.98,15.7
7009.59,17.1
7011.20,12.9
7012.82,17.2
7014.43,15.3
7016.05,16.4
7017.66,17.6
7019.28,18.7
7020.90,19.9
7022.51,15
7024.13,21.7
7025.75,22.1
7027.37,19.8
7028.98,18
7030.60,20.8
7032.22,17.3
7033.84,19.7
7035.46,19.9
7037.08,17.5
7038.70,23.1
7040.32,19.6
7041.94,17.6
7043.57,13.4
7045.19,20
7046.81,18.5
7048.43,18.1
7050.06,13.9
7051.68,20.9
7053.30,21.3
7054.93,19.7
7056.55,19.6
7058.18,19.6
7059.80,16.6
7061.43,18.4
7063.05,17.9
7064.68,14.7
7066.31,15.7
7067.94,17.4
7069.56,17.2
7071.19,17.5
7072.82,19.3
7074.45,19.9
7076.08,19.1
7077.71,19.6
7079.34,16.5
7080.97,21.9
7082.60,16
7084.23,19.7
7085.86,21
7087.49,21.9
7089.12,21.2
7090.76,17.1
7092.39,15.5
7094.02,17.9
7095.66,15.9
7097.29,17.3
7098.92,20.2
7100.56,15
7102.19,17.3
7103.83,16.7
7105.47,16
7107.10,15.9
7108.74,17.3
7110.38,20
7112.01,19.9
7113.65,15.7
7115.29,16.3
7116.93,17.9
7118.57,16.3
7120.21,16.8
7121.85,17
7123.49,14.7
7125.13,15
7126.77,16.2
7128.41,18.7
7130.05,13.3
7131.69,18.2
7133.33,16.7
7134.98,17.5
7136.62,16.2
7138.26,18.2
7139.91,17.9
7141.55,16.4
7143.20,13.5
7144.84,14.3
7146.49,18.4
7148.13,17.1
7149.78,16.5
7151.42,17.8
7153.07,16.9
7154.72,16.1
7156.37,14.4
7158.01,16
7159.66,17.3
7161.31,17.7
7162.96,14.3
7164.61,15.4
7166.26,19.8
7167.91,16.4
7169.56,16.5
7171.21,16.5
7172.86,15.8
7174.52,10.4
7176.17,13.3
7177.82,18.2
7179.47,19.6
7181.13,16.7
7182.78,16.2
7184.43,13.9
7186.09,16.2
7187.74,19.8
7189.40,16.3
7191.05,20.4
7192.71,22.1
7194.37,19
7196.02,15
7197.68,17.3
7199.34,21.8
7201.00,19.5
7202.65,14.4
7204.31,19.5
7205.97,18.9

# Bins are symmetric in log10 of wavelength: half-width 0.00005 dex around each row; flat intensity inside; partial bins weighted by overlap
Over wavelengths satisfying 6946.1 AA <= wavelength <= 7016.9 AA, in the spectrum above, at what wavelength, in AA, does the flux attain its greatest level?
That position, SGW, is 6953.33 AA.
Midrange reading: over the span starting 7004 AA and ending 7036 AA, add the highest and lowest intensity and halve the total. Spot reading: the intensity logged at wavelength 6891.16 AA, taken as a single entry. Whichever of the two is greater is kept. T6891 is 19.9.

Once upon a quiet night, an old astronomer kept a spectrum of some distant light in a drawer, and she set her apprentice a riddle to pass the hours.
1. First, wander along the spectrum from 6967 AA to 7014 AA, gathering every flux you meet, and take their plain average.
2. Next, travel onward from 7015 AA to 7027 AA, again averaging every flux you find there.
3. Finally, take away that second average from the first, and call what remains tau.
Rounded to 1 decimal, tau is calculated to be -0.1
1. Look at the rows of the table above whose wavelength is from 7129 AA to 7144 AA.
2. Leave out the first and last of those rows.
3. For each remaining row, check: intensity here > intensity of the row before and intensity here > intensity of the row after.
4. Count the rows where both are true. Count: 3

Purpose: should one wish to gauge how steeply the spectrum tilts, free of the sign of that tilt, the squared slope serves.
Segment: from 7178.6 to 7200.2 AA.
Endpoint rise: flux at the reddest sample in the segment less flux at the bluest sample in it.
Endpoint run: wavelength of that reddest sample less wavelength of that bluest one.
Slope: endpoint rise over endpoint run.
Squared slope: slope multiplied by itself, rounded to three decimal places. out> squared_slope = 0.012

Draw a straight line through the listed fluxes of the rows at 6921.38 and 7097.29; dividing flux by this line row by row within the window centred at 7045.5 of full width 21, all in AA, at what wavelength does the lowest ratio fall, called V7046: 7043.57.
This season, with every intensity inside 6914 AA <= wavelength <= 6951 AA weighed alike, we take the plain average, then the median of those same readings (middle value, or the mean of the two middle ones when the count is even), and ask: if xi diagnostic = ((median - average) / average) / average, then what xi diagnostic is -0.0010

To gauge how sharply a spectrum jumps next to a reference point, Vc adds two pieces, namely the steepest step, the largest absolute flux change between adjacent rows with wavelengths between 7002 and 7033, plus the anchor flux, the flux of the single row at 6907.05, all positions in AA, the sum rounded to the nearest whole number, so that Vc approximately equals 24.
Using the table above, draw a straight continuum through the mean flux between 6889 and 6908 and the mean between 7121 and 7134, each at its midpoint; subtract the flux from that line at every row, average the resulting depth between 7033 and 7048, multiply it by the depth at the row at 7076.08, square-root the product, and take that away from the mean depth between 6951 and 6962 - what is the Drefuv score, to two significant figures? -2.4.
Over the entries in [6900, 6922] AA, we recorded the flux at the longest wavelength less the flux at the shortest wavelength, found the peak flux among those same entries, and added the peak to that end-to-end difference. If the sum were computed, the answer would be 21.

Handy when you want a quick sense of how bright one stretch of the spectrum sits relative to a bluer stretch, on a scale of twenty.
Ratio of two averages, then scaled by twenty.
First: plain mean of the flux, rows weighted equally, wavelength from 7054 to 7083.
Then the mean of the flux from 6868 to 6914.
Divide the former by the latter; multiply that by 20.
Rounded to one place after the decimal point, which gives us 18.9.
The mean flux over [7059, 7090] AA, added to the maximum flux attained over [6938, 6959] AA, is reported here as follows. 42.8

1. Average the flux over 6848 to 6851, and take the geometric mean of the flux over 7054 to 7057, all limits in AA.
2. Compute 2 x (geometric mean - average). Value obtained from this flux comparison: -1.2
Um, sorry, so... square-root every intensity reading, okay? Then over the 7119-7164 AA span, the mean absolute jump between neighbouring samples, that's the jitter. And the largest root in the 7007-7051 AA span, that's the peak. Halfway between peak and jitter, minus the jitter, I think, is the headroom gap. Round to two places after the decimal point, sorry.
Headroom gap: 2.29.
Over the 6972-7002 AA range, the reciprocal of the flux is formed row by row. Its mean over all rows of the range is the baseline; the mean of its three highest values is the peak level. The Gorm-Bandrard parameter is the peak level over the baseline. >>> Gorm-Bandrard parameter 1.200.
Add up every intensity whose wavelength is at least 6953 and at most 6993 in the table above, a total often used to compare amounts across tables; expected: 490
